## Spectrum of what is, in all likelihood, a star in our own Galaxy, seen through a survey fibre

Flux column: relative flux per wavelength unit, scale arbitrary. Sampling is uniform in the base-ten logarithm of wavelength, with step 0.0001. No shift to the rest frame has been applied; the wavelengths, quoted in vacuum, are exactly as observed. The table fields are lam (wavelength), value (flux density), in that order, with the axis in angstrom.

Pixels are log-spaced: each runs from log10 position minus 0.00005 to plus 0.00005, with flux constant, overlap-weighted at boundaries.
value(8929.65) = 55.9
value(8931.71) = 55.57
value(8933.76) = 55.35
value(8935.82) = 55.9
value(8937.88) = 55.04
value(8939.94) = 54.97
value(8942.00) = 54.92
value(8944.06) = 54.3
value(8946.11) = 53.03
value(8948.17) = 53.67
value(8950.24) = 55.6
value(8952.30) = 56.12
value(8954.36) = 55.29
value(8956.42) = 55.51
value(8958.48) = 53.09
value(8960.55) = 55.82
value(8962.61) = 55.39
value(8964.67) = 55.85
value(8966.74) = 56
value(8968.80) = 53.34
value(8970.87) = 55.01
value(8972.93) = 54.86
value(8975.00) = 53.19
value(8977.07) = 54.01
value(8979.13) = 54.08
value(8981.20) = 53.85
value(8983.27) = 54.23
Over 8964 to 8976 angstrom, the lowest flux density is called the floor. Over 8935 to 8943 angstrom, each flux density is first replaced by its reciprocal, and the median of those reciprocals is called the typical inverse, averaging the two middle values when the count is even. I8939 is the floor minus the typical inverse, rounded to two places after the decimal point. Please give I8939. 53.17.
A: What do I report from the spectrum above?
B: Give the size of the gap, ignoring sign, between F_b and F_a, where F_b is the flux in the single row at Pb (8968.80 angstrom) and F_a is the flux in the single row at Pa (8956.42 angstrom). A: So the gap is 2.17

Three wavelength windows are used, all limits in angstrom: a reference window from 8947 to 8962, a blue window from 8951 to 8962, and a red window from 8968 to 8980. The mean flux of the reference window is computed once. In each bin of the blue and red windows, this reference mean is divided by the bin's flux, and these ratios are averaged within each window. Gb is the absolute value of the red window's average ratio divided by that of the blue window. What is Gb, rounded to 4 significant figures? 1.020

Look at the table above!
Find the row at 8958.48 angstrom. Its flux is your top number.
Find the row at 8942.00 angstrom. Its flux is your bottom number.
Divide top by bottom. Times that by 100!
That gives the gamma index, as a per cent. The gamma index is 97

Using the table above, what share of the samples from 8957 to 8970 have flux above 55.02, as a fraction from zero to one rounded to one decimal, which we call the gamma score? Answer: 0.7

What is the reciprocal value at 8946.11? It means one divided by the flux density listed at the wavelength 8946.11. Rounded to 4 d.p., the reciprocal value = 0.0189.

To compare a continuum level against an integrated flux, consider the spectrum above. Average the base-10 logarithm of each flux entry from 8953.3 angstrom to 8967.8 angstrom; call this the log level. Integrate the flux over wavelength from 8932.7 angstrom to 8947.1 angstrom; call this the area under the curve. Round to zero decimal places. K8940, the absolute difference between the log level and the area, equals 788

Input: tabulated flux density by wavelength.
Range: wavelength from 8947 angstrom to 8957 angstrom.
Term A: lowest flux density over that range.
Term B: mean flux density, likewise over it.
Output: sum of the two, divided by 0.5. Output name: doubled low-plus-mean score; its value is 218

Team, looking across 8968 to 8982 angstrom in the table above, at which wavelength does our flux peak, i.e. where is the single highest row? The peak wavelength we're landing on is 8970.87 angstrom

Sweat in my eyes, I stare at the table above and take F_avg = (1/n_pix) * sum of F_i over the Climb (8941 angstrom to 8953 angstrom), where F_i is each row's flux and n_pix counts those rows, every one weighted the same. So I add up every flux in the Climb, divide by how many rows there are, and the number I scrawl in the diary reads 54.6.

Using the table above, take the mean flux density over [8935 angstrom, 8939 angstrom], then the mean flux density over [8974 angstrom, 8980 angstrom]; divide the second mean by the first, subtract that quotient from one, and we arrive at 0.03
